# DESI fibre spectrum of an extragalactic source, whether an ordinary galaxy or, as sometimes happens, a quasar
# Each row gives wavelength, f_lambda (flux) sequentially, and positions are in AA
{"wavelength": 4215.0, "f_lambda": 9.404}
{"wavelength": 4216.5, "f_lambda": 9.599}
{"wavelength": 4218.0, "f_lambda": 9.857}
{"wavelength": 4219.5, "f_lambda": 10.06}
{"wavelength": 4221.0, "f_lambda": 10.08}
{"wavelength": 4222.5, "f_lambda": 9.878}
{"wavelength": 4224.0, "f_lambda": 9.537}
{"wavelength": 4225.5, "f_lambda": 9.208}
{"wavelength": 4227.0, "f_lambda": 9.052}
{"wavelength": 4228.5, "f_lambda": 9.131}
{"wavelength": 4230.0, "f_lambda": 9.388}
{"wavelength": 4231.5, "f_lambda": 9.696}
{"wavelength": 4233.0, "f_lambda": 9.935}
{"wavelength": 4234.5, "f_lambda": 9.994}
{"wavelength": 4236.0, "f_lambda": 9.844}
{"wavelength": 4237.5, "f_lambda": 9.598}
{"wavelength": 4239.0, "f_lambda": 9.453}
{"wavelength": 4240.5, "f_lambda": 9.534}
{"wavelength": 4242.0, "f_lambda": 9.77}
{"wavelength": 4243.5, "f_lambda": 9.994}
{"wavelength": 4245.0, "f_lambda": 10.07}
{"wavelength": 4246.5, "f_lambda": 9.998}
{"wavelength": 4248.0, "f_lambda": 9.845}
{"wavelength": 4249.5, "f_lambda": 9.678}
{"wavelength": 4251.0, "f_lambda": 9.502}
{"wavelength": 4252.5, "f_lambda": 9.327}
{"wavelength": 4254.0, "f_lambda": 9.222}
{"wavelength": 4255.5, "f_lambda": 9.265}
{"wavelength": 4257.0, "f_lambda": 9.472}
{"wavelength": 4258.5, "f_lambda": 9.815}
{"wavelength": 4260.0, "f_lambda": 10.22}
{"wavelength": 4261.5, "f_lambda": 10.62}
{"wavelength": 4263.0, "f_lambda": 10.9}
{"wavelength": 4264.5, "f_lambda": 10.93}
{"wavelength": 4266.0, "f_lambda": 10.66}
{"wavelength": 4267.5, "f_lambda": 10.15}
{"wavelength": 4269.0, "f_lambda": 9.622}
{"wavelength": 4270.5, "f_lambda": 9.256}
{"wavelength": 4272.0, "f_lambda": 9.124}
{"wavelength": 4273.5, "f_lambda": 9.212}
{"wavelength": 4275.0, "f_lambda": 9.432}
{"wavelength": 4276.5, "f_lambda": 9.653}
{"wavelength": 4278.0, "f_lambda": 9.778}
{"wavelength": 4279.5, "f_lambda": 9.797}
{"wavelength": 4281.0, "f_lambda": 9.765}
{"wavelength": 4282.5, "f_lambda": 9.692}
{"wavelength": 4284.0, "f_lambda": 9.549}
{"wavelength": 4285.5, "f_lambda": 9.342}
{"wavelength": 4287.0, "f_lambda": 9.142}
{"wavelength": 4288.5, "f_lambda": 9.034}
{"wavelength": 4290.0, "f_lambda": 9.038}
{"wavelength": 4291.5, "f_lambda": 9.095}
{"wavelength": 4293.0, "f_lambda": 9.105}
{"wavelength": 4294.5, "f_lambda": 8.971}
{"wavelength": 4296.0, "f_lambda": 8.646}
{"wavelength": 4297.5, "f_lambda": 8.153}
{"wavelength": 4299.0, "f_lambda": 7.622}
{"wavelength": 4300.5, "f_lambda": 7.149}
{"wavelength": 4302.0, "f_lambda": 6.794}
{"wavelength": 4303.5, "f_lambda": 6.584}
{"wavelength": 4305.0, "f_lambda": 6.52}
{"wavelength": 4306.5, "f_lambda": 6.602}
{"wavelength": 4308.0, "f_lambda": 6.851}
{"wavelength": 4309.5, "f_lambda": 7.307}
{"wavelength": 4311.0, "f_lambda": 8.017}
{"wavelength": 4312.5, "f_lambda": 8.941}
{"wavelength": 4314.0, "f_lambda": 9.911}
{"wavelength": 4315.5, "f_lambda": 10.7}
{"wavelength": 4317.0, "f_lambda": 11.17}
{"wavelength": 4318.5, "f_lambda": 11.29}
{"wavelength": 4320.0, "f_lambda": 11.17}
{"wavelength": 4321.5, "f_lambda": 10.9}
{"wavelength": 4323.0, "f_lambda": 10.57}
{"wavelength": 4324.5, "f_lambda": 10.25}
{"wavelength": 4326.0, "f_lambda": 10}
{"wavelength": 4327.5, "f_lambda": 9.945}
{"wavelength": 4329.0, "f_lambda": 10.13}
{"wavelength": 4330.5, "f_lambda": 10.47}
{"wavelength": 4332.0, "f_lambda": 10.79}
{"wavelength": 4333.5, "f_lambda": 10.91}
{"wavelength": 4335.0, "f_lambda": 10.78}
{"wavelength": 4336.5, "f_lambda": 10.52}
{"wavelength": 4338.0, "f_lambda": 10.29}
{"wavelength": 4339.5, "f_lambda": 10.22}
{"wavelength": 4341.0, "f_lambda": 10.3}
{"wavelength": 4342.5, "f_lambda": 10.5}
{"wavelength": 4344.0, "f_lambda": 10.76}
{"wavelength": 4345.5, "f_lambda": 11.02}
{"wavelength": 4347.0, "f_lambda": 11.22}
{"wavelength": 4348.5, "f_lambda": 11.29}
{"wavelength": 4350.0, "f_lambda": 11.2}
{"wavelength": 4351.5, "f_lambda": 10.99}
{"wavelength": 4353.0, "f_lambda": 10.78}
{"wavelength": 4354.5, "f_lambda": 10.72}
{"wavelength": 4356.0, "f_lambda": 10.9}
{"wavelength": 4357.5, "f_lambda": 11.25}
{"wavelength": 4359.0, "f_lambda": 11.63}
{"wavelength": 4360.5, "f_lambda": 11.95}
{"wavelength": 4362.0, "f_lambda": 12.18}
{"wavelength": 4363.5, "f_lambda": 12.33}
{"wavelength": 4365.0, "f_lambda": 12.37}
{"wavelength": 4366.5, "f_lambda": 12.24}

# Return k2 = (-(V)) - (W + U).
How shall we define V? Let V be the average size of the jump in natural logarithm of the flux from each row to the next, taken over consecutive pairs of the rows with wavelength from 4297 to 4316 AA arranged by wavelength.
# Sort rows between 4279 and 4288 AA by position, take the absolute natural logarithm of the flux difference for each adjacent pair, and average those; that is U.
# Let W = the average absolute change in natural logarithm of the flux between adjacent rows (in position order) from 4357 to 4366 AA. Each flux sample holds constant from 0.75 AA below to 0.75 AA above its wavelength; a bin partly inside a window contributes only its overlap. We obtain -0.093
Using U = 0.014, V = 0.06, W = 0.019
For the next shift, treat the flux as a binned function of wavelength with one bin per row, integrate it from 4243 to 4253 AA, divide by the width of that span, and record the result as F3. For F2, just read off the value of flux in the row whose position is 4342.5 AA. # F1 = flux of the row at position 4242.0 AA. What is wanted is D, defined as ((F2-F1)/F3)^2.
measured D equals 0.006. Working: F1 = 9.77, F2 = 10.5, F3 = 9.8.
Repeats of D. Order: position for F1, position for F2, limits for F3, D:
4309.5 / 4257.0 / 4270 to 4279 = 0.053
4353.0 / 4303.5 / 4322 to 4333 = 0.165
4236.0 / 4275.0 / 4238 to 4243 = 0.002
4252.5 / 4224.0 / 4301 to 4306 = 0.001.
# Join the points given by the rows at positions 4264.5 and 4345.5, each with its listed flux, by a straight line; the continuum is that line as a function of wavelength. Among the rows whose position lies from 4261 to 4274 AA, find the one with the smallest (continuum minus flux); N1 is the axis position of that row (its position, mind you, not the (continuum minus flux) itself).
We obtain 4264.5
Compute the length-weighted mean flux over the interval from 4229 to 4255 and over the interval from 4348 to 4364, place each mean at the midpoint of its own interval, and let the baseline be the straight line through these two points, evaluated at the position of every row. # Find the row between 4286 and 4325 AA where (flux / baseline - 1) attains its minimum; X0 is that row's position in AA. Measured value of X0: 4305.0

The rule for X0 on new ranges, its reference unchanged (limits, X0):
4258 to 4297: 4296.0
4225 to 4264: 4254.0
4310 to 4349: 4311.0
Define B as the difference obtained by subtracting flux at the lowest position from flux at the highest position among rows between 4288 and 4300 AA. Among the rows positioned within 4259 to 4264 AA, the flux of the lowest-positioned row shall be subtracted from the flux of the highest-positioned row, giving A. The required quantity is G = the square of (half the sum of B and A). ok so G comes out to 0.13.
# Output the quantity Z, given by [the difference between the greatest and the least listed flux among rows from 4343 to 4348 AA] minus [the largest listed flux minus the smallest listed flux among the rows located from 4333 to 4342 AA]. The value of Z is -0.2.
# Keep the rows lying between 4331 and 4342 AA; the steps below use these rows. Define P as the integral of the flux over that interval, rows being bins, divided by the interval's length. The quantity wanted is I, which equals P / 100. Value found 0.105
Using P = 10.54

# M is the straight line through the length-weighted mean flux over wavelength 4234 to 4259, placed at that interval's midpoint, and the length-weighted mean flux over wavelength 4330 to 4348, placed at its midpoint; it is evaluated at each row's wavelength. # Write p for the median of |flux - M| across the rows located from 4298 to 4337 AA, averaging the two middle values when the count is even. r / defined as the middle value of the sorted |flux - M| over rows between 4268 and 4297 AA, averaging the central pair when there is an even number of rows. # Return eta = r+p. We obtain 1.40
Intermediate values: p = 0.653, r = 0.74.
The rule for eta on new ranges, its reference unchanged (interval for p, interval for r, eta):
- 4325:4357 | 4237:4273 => 0.64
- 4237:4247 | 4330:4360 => 0.40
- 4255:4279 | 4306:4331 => 1.11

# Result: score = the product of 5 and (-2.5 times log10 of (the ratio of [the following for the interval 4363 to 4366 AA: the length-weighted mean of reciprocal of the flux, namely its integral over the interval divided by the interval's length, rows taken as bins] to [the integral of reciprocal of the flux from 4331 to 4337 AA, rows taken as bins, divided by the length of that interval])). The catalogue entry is 0.8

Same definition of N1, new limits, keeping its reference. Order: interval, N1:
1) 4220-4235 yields 4221.0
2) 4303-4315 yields 4314.0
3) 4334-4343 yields 4335.0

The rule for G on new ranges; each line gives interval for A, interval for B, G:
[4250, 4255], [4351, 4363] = 0.21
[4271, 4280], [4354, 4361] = 0.91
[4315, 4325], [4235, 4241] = 0.14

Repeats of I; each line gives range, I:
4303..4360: 0.101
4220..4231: 0.095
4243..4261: 0.097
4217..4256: 0.097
